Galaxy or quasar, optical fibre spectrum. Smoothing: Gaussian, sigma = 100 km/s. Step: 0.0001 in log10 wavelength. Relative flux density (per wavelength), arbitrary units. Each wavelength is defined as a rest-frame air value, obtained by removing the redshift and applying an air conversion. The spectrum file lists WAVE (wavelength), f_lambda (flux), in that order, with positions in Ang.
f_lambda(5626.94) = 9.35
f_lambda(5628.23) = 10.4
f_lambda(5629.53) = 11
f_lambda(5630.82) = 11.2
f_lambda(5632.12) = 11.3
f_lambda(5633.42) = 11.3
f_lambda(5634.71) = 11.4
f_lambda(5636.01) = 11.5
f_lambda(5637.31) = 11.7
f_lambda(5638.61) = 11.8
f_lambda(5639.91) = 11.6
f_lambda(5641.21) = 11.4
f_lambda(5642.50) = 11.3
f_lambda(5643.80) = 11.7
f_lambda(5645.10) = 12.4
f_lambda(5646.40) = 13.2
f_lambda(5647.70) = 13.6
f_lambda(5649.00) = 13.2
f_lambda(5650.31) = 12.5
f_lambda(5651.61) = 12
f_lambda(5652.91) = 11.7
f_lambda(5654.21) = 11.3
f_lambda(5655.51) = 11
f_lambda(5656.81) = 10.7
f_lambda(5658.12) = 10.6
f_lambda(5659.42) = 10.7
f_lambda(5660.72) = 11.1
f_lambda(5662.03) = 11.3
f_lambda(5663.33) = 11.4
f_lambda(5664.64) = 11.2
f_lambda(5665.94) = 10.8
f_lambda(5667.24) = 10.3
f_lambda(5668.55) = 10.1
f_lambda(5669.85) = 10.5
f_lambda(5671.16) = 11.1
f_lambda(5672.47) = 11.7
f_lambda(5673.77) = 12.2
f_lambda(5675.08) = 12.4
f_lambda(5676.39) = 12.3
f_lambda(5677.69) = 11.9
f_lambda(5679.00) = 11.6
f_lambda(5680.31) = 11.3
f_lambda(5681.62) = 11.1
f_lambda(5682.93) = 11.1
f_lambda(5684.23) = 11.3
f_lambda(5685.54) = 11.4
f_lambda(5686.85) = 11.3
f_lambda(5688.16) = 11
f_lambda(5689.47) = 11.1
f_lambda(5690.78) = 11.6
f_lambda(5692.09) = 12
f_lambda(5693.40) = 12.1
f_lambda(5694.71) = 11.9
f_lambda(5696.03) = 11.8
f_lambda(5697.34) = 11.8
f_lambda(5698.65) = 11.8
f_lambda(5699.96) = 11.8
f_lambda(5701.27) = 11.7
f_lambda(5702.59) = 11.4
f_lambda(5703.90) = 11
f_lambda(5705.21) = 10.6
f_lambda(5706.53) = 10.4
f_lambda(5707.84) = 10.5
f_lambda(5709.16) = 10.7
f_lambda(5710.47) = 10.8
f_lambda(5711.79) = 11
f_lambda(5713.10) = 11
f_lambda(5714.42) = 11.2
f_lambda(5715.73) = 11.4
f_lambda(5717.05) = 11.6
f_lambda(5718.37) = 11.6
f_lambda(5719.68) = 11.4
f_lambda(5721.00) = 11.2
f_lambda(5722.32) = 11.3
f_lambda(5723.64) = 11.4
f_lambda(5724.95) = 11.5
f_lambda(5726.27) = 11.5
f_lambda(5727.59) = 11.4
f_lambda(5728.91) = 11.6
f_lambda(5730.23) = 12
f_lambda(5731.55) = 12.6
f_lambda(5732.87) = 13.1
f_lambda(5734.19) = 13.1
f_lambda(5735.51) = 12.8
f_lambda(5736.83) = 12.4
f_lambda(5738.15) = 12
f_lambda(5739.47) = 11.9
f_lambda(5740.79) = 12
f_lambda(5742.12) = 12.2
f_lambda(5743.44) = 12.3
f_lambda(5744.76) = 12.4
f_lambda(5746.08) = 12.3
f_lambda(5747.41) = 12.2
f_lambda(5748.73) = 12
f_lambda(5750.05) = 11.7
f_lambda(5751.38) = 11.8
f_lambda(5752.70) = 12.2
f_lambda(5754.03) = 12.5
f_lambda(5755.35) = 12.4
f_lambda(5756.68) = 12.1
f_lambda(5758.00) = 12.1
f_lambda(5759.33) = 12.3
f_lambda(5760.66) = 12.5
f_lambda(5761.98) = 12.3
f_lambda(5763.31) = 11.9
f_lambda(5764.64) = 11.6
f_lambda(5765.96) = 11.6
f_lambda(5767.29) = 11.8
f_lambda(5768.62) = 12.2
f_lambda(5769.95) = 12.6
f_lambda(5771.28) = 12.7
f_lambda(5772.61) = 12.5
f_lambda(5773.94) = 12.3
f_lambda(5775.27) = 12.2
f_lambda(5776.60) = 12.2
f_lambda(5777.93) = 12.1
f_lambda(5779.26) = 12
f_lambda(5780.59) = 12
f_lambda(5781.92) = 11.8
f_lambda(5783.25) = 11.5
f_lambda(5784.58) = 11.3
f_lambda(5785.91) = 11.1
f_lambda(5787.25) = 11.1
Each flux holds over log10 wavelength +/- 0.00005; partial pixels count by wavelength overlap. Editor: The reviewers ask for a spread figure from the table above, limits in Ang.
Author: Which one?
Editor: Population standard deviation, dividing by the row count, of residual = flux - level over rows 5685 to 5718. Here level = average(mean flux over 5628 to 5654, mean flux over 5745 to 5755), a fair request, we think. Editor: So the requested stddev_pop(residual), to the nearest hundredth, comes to 0.48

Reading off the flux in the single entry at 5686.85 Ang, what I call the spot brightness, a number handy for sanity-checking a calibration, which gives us 11.3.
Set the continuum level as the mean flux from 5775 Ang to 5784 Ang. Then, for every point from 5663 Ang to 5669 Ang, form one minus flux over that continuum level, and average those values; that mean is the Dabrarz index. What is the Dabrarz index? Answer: 0.10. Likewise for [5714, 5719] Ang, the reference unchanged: 0.04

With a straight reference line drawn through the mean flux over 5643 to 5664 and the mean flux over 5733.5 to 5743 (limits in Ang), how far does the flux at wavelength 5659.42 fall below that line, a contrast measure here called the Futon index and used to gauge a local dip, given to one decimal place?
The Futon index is 1.1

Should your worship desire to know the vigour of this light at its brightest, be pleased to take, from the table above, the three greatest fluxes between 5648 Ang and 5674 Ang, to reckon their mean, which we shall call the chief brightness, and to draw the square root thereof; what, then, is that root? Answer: 3.55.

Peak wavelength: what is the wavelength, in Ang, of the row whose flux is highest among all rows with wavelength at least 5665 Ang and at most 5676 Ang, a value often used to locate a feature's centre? 5675.08 Ang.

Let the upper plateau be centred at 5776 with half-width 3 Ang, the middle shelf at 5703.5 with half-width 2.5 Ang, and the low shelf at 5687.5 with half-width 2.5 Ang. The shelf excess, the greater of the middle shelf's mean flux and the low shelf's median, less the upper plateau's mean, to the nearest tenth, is -1.0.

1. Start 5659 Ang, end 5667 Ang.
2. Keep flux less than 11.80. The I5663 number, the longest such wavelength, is 5665.94 Ang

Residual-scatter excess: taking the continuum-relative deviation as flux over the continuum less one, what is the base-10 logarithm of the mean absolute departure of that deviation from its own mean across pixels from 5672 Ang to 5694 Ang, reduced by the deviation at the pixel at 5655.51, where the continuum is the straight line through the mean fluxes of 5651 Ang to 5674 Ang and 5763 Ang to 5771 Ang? -1.43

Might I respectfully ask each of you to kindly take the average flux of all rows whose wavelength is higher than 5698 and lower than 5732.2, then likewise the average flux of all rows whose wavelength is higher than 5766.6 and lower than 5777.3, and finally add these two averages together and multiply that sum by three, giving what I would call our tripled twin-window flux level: 70.9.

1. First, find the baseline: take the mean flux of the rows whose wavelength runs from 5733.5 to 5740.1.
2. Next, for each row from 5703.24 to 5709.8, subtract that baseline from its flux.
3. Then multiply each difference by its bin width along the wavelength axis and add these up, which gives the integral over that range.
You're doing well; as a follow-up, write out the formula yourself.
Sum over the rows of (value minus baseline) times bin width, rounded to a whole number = -12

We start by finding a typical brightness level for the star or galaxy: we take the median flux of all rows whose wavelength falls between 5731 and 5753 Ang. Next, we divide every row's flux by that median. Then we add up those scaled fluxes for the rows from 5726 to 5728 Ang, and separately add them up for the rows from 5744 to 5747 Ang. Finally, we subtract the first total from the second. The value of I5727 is 0.148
